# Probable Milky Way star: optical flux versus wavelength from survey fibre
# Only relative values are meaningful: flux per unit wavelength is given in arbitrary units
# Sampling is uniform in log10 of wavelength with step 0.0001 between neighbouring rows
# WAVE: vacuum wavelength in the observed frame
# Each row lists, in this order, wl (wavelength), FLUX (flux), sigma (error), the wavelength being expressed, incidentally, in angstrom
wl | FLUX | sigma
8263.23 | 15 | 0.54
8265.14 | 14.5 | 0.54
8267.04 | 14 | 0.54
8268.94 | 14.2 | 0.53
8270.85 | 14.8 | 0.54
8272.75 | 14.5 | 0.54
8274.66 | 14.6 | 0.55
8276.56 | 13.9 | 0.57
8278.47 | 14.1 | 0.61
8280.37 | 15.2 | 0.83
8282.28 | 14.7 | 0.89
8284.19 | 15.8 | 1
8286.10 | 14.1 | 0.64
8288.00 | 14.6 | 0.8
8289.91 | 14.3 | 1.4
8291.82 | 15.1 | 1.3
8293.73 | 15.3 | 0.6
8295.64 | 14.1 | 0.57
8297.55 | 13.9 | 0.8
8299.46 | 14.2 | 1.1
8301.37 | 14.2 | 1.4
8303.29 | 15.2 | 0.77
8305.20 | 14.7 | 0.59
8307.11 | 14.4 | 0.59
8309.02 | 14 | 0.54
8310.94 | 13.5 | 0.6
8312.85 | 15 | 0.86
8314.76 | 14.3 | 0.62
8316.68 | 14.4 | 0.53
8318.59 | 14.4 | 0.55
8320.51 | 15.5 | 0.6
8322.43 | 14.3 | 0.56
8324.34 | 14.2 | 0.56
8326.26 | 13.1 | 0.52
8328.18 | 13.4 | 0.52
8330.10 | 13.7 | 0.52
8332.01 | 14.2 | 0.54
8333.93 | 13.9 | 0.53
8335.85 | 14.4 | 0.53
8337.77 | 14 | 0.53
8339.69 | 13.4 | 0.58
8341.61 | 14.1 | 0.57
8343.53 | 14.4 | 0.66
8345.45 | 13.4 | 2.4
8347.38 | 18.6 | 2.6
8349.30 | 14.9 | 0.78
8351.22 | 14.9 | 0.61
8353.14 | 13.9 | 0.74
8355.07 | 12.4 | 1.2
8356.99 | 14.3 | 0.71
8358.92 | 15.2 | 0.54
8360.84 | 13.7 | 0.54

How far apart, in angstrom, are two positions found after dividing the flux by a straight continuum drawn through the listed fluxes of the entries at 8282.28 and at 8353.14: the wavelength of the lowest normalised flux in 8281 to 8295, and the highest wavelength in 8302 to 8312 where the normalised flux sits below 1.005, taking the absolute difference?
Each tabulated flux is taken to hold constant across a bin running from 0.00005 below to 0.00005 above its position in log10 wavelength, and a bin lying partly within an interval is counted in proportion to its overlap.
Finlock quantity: 24.8 angstrom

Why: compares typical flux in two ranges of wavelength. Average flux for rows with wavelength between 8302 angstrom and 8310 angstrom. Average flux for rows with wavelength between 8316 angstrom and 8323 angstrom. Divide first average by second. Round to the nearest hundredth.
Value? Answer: 0.99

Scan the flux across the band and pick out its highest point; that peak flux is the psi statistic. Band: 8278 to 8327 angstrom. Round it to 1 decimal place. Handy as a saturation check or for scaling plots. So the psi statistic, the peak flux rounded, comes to 15.8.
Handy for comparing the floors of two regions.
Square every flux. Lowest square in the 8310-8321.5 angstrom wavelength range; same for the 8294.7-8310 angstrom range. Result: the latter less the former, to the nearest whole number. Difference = 11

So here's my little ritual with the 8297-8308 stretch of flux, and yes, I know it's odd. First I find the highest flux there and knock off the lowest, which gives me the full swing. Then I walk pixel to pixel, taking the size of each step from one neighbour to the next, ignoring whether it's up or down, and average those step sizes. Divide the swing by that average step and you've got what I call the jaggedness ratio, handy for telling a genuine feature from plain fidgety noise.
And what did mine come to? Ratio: 3.1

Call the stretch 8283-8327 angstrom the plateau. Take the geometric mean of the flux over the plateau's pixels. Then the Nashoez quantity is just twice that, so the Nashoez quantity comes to 28.9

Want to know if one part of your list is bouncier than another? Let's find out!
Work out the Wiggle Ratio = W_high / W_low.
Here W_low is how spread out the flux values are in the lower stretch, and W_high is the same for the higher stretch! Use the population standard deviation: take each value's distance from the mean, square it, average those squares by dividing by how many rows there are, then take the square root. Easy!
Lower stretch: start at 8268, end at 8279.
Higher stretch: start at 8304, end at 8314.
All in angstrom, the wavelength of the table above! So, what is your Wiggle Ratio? 1.70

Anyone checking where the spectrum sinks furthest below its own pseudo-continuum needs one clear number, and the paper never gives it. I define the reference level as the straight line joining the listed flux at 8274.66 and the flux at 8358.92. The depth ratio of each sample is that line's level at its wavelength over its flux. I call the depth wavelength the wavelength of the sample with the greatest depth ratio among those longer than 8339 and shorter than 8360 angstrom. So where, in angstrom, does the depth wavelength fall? 8355.07 angstrom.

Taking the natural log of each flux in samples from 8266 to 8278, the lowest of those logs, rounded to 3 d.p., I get 2.632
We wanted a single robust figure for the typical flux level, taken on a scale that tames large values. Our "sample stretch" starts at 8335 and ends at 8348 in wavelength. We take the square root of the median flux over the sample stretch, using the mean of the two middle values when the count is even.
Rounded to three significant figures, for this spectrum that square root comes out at 3.75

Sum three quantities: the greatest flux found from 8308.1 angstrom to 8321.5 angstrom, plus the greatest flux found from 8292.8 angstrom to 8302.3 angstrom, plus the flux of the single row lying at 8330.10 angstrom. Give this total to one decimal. 44.5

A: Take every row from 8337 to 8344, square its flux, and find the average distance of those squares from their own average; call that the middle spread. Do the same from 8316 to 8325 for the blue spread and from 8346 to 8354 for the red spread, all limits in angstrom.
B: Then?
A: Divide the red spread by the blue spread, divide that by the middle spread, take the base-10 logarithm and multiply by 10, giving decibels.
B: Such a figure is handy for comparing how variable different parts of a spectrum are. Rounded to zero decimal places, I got -2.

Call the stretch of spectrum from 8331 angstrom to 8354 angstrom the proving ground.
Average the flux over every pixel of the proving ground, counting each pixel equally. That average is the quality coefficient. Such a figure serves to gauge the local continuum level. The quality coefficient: 14.5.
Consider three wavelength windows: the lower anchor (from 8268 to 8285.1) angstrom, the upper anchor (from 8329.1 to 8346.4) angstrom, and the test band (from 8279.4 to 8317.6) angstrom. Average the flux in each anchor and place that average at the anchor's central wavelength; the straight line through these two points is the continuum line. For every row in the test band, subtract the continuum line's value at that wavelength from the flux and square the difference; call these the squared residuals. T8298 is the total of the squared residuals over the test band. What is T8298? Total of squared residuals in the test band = 5.9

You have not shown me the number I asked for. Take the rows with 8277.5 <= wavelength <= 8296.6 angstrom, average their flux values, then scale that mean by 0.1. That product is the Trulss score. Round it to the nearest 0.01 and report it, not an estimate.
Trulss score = 1.47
